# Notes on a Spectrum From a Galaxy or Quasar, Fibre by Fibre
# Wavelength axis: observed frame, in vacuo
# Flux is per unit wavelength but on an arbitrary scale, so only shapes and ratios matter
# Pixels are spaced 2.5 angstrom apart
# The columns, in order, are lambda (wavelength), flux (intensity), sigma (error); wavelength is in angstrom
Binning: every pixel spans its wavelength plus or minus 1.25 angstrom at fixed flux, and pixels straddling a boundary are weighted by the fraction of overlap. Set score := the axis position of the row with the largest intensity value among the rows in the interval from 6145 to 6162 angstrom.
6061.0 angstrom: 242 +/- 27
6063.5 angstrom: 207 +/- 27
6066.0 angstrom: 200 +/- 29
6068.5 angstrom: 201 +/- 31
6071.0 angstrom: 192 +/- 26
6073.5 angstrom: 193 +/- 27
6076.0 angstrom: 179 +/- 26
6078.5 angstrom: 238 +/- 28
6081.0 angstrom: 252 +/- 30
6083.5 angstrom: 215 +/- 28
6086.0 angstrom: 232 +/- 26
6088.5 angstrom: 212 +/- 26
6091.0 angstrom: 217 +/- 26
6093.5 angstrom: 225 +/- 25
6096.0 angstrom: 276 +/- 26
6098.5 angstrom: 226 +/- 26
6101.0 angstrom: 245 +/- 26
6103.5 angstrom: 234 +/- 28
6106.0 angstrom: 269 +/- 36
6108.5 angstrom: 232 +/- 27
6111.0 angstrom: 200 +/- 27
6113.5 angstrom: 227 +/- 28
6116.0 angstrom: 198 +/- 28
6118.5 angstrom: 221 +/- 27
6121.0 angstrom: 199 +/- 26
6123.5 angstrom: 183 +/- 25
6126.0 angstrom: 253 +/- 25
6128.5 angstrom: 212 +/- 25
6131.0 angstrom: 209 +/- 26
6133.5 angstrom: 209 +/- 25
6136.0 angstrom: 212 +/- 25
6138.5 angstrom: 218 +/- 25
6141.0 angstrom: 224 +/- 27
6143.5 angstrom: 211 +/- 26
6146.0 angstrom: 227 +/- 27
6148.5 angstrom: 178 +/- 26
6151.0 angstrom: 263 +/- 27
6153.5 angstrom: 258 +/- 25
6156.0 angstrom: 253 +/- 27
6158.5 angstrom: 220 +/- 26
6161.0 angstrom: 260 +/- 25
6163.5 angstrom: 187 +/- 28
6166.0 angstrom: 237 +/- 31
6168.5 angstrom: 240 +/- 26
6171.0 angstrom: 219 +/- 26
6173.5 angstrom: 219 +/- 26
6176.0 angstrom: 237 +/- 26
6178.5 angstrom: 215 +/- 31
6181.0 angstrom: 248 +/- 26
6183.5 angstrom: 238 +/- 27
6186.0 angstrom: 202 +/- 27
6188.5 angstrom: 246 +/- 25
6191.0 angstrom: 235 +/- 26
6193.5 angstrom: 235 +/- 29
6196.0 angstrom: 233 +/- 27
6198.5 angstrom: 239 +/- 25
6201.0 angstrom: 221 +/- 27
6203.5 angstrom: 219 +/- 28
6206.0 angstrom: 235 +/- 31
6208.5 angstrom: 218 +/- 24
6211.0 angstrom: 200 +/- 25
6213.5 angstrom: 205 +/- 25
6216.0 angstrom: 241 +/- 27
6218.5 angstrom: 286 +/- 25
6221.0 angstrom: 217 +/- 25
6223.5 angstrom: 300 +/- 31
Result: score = 6151.0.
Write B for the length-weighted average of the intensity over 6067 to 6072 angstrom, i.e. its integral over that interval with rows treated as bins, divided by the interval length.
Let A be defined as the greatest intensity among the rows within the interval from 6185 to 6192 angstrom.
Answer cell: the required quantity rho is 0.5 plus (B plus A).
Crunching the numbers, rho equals 443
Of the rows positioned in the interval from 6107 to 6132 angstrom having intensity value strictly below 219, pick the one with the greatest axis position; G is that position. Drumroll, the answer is 6131.0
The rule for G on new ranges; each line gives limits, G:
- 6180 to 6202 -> 6186.0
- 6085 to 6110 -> 6091.0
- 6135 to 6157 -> 6148.5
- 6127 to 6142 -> 6138.5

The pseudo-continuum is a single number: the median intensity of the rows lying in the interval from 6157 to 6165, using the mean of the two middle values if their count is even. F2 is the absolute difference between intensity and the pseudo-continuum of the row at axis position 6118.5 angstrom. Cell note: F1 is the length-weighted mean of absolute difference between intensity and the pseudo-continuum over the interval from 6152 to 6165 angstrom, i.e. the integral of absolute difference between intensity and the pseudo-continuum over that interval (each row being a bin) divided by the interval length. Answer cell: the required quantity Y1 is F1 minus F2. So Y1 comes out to 28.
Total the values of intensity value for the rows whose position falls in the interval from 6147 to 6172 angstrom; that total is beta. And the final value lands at 2315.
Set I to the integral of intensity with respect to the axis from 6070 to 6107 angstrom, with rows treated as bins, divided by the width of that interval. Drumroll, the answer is 227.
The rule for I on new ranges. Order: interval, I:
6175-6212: 228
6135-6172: 227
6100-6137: 220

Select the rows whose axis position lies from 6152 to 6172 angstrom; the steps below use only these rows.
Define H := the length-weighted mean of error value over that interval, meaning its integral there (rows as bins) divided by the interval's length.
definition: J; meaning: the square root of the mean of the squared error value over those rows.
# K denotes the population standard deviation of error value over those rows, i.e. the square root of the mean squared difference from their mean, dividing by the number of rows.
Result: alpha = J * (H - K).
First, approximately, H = 26.8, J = 26.8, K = 1.9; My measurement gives 668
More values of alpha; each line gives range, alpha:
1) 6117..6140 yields 631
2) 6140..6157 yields 679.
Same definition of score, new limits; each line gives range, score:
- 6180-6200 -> 6181.0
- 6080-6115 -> 6096.0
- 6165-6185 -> 6181.0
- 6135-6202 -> 6151.0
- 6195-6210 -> 6198.5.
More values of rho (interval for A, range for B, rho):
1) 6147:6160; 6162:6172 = 485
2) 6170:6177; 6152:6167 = 474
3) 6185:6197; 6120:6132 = 458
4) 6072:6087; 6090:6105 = 491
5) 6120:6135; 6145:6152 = 475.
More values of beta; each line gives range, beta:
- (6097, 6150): 4587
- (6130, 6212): 7465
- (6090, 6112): 2124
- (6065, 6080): 1203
